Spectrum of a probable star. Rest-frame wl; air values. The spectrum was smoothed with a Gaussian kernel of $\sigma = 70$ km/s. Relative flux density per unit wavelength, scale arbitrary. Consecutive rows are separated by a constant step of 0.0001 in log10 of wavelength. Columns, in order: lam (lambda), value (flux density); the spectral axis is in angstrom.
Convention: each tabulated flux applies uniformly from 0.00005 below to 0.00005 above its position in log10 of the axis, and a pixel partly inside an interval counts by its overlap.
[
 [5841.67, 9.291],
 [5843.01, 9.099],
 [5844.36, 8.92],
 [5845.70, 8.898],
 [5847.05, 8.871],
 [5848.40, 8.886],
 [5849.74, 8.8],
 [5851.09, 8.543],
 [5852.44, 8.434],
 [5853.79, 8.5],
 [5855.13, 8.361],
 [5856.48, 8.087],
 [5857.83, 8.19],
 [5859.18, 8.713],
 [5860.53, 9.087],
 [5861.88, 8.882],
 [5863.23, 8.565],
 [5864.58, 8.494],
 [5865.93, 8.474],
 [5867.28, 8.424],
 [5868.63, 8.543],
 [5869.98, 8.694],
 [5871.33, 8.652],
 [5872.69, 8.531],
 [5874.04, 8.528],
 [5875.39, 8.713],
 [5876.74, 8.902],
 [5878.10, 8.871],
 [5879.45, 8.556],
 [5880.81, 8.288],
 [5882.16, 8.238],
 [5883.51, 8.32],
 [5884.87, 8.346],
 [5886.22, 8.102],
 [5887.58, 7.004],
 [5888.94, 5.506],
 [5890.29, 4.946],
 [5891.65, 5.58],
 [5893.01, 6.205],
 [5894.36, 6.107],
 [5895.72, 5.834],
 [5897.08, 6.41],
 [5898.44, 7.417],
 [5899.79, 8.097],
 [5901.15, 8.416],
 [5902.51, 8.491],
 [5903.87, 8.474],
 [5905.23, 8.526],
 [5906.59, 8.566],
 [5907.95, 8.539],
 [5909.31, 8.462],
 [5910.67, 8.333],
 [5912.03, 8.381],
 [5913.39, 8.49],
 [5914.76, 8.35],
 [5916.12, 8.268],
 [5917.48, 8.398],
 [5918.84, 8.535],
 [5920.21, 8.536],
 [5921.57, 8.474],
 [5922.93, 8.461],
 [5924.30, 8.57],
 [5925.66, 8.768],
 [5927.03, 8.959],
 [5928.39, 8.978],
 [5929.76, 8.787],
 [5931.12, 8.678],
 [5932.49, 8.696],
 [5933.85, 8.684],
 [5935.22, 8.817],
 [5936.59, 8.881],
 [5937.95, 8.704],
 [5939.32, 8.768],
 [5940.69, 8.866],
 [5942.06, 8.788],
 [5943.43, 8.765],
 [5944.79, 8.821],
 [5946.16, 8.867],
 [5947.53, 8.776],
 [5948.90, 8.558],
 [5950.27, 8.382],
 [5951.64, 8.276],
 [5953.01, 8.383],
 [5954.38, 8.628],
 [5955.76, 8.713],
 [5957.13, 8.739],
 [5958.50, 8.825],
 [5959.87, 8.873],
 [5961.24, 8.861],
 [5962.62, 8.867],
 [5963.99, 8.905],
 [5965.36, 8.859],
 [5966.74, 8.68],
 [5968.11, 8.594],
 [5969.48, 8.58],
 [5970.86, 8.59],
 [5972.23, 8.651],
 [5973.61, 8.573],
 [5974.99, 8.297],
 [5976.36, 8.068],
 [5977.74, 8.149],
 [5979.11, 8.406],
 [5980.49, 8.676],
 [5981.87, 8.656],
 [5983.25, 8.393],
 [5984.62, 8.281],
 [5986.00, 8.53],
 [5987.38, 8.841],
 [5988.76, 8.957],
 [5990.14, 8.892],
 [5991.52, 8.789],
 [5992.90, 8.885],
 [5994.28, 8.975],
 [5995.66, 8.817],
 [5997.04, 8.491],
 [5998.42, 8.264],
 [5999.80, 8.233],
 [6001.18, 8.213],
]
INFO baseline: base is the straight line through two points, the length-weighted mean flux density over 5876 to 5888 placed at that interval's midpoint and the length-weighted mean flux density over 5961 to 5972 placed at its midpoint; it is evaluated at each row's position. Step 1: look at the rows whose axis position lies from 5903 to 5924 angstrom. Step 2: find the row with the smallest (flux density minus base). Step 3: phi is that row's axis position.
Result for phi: 5916.12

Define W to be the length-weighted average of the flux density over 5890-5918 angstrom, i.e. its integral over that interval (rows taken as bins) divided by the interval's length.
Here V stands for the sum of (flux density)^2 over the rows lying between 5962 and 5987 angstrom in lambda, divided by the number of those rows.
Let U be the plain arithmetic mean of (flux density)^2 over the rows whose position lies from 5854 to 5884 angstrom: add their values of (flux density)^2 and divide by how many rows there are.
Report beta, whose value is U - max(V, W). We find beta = 0.2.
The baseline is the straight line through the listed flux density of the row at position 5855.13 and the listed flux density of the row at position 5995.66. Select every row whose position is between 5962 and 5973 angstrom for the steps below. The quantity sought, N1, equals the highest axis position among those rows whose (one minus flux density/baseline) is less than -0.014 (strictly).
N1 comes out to 5965.36 angstrom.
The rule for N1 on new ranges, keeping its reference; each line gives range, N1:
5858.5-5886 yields 5878.10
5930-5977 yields 5965.36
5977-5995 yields 5994.28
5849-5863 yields 5861.88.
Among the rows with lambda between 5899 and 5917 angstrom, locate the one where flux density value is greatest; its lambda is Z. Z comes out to 5906.59 angstrom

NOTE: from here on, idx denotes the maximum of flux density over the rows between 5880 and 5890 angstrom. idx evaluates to 8.346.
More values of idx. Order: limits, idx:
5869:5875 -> 8.694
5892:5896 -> 6.205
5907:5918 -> 8.539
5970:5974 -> 8.651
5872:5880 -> 8.902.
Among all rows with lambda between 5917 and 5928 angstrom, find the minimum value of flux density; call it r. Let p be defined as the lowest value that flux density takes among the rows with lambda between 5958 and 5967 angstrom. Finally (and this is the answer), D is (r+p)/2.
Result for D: 8.54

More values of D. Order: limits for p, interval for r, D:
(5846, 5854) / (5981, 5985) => 8.36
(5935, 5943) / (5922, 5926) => 8.58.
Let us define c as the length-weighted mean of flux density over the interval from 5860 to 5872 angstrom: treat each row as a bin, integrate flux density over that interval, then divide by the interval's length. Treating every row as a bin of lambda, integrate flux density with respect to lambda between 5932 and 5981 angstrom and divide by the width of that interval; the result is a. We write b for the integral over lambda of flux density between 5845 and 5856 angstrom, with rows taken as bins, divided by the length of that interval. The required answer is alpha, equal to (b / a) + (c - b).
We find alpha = 1.0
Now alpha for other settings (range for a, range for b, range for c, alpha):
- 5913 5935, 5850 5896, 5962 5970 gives 1.7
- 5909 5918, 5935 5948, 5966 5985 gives 0.7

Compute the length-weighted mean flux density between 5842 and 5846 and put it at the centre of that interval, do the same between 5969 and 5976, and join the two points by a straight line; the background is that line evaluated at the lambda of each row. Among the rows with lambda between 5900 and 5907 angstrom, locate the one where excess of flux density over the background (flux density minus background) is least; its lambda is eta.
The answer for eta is 5901.15 angstrom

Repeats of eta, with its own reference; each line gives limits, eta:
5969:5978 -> 5976.36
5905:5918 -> 5916.12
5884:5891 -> 5890.29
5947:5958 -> 5951.64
